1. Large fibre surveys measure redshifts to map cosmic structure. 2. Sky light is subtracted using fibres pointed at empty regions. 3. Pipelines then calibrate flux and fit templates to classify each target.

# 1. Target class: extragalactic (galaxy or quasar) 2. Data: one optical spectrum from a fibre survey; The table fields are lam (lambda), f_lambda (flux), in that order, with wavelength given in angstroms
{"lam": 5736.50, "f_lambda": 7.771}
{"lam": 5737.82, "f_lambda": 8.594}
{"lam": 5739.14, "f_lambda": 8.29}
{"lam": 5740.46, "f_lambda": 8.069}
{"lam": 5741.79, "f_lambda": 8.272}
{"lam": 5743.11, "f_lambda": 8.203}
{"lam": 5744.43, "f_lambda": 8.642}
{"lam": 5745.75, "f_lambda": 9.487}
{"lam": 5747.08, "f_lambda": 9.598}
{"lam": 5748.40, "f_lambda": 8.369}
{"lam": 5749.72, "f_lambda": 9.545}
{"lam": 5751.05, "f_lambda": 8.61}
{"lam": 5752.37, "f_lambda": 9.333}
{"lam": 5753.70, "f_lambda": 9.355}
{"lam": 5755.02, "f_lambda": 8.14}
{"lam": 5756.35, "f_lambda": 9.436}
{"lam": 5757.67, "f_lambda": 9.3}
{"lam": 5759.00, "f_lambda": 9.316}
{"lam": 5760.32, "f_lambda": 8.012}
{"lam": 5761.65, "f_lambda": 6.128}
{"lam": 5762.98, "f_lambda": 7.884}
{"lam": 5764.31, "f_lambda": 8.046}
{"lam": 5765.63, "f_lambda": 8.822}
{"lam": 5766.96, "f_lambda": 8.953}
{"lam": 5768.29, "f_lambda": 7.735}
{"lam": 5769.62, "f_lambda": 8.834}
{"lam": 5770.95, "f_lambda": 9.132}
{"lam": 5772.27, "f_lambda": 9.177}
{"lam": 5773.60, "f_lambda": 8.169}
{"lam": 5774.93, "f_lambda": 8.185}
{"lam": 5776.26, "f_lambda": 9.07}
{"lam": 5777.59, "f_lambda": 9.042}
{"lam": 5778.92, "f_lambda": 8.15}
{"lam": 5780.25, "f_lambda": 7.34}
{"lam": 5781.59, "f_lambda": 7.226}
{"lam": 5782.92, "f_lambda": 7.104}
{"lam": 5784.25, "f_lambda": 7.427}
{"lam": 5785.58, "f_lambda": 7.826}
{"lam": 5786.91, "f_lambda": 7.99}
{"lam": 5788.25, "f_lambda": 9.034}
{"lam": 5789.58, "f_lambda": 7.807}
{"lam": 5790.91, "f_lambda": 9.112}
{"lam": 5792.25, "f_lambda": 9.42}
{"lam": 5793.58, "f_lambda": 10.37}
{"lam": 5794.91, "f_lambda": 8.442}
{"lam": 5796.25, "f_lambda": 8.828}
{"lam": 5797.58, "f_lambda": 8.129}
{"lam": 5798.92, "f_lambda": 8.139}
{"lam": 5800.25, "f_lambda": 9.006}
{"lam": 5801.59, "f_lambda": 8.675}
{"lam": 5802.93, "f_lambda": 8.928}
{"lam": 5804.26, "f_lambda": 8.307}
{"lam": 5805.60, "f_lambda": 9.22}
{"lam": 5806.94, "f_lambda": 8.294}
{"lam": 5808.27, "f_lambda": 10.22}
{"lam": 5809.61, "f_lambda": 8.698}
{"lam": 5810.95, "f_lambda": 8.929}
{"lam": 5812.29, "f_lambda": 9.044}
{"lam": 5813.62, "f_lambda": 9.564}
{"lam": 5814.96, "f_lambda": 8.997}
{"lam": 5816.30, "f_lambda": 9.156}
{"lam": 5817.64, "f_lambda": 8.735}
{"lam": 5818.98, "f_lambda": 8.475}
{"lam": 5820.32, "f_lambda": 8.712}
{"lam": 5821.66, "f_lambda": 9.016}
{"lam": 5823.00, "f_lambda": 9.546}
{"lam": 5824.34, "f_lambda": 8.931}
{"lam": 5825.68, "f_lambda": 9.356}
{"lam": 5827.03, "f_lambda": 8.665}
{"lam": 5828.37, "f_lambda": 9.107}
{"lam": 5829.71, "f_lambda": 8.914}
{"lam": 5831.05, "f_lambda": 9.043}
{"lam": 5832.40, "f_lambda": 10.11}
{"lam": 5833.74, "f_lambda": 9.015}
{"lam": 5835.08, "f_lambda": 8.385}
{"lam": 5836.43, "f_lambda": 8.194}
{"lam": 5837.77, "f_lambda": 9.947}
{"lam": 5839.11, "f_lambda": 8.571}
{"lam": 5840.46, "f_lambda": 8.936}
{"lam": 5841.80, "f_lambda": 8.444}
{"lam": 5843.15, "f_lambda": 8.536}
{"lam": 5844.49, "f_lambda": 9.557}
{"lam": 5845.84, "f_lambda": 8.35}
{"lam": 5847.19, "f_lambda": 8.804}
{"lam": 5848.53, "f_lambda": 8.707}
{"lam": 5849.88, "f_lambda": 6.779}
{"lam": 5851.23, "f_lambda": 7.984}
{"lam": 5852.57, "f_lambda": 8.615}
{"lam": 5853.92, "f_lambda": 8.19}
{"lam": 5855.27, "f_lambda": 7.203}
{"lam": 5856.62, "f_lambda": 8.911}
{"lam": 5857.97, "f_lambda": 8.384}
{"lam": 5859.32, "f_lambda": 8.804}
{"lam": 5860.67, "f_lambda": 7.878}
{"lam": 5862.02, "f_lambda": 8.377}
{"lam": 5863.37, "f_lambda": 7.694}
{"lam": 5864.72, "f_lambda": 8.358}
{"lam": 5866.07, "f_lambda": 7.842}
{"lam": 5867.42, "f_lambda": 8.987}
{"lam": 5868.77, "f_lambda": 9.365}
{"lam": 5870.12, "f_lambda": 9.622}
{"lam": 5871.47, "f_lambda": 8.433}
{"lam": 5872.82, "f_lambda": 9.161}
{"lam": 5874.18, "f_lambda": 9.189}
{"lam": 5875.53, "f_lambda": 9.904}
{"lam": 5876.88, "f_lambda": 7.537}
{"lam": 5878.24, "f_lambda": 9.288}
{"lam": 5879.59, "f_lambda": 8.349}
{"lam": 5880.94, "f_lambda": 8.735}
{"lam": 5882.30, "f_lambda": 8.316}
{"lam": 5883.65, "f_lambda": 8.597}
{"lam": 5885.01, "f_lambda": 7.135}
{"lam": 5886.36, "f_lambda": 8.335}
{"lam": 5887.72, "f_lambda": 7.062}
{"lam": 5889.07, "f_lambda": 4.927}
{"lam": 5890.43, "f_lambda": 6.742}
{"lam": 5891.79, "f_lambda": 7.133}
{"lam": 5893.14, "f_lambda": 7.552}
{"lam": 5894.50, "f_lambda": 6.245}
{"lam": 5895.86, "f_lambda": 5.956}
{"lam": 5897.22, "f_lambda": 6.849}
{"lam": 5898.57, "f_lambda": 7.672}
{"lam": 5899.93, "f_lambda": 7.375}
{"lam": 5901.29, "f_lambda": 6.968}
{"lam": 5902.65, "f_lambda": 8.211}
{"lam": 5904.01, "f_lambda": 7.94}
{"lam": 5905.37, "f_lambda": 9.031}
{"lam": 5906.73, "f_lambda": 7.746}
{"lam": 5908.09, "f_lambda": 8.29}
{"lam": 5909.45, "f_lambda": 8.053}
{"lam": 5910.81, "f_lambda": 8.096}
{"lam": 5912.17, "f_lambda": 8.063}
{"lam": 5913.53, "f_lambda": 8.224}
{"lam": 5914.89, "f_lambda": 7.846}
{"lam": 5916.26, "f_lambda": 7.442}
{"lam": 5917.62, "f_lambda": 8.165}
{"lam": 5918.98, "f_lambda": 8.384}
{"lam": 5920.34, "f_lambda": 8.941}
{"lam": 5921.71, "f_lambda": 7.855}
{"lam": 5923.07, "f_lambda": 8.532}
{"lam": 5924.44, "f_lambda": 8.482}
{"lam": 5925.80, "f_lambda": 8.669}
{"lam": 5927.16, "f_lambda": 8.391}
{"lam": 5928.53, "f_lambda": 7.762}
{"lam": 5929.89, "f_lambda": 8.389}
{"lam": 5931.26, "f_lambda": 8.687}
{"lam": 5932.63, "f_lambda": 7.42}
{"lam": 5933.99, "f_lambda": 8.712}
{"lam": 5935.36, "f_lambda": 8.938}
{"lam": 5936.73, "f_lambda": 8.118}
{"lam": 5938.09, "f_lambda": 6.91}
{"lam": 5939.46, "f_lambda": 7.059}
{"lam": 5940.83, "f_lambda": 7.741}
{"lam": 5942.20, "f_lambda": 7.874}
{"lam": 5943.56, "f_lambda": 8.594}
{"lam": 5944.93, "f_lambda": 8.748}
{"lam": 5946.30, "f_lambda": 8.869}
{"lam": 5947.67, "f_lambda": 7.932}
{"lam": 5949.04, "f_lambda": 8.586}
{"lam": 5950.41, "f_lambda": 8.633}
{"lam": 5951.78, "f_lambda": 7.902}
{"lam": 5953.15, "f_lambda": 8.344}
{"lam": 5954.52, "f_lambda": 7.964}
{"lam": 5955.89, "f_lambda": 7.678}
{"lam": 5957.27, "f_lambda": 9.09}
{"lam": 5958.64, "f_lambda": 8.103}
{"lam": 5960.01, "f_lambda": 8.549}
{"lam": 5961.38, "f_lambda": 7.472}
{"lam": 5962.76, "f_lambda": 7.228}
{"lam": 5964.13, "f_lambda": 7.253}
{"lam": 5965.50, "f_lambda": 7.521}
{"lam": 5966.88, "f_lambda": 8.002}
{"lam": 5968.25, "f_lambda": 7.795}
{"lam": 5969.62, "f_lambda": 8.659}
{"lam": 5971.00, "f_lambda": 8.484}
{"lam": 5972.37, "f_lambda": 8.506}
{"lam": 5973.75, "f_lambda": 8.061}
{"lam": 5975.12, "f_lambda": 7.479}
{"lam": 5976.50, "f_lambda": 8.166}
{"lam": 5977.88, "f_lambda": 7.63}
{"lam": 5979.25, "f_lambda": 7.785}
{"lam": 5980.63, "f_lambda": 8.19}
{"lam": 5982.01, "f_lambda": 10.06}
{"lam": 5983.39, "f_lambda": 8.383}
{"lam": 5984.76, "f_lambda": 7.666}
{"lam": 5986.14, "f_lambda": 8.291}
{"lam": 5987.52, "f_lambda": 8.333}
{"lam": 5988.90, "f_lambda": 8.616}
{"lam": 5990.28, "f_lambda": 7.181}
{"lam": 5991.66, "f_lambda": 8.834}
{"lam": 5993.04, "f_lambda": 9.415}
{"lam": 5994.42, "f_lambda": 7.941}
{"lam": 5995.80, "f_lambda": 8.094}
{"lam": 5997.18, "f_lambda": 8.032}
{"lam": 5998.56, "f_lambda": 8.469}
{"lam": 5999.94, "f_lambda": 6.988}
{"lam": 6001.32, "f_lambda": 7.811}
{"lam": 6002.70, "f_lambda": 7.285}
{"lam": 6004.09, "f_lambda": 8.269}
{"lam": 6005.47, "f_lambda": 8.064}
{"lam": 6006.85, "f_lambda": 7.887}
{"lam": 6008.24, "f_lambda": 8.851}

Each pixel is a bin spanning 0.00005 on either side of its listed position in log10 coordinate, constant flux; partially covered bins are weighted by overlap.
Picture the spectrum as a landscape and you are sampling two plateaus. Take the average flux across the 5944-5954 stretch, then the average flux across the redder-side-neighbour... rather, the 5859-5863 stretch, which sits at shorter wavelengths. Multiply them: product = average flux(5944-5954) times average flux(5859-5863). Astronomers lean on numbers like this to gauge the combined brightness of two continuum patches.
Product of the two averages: 70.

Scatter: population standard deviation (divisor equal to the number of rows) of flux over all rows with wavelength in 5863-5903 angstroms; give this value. 1.14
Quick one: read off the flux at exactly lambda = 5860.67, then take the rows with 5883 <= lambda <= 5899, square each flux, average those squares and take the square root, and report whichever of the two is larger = 7.9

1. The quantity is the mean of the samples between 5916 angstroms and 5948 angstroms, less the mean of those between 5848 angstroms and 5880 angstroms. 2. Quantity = -0.3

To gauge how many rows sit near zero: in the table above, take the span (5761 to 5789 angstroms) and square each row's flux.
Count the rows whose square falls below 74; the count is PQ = 13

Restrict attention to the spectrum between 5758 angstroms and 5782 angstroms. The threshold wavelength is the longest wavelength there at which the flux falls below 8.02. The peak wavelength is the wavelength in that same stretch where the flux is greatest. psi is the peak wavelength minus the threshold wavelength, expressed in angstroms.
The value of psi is -22.6 angstroms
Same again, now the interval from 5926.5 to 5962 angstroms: -4.1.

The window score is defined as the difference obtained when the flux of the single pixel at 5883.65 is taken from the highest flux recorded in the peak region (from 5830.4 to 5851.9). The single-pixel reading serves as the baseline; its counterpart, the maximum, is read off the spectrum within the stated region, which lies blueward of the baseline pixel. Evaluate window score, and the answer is 1.51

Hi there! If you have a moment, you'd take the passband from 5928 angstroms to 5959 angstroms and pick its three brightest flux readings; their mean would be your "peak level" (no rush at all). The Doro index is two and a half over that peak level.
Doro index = 0.279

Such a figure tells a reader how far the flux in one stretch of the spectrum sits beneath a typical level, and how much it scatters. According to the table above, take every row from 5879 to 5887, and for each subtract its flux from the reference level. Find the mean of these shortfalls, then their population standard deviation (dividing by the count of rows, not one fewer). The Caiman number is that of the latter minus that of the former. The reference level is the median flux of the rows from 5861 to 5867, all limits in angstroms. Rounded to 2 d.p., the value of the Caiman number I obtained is 0.66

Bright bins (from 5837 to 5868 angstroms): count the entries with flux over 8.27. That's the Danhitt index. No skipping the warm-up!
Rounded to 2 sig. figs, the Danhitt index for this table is 16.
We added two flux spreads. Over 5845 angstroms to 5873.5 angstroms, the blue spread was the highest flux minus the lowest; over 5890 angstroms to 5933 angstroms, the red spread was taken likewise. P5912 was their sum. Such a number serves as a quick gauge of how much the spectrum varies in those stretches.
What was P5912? 5.9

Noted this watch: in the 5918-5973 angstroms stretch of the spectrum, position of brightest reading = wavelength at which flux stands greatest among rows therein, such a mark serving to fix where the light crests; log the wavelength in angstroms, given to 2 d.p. 5957.27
